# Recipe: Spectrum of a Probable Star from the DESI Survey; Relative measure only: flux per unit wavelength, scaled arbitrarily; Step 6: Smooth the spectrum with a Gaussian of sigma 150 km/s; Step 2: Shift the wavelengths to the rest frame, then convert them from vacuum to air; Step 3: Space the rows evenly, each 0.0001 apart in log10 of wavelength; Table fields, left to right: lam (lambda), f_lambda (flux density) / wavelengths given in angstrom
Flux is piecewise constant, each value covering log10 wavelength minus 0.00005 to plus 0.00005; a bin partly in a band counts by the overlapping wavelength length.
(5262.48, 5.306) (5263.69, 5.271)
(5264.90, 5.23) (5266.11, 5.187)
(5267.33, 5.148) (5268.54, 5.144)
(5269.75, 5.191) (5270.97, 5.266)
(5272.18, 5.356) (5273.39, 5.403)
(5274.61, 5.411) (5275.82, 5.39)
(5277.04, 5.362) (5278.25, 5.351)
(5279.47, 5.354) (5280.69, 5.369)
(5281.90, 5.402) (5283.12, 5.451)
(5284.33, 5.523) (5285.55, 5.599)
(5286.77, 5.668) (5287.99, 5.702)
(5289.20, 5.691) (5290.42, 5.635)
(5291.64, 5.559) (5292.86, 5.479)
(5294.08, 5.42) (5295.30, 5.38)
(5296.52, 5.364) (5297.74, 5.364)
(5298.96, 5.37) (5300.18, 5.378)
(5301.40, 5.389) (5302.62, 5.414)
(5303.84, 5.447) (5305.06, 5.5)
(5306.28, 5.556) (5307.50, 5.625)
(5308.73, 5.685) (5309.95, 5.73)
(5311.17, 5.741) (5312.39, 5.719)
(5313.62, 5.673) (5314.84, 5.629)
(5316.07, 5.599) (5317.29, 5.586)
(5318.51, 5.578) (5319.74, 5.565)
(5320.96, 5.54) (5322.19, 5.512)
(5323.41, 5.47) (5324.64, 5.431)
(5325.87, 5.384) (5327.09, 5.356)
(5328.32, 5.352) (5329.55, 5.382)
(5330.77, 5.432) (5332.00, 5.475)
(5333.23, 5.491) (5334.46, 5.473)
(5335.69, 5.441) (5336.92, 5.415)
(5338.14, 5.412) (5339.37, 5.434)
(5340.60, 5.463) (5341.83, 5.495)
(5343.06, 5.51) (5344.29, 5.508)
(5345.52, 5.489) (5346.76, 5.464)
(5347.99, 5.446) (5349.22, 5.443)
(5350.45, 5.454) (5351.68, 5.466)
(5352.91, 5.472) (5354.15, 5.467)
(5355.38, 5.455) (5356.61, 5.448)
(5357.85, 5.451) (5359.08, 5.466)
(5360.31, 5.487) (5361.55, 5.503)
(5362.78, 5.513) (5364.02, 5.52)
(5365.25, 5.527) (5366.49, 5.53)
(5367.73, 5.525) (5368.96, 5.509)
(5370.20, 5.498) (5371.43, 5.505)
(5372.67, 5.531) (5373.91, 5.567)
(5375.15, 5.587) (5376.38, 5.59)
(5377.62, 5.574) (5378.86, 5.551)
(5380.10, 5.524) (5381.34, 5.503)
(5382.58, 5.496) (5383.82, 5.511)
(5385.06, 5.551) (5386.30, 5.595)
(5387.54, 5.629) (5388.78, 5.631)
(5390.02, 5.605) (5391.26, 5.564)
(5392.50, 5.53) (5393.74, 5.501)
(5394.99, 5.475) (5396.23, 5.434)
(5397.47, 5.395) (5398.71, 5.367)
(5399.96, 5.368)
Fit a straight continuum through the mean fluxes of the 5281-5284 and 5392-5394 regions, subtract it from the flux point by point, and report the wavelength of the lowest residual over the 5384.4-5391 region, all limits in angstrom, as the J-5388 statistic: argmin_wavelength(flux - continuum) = 5385.06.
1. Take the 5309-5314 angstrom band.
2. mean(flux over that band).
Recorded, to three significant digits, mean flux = 5.72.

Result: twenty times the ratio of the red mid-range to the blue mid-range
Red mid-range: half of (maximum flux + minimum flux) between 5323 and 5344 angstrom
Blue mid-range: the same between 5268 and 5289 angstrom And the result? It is 20.0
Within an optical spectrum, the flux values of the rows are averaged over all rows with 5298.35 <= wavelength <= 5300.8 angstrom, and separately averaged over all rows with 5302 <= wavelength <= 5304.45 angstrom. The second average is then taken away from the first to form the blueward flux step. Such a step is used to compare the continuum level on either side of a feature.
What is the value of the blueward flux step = -0.06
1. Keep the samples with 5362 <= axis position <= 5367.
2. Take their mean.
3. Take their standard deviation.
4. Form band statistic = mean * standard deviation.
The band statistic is 0.04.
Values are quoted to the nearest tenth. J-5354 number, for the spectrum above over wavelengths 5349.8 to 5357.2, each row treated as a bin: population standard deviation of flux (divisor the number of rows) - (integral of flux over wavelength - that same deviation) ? -40.4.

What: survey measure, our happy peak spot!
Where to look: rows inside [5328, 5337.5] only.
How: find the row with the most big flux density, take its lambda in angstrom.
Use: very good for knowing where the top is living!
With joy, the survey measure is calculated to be 5333.23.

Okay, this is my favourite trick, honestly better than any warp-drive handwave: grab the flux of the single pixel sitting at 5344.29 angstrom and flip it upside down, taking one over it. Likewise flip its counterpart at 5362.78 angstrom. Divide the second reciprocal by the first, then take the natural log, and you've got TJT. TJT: 0.00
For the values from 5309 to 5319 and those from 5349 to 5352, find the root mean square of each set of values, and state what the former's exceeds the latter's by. 0.2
